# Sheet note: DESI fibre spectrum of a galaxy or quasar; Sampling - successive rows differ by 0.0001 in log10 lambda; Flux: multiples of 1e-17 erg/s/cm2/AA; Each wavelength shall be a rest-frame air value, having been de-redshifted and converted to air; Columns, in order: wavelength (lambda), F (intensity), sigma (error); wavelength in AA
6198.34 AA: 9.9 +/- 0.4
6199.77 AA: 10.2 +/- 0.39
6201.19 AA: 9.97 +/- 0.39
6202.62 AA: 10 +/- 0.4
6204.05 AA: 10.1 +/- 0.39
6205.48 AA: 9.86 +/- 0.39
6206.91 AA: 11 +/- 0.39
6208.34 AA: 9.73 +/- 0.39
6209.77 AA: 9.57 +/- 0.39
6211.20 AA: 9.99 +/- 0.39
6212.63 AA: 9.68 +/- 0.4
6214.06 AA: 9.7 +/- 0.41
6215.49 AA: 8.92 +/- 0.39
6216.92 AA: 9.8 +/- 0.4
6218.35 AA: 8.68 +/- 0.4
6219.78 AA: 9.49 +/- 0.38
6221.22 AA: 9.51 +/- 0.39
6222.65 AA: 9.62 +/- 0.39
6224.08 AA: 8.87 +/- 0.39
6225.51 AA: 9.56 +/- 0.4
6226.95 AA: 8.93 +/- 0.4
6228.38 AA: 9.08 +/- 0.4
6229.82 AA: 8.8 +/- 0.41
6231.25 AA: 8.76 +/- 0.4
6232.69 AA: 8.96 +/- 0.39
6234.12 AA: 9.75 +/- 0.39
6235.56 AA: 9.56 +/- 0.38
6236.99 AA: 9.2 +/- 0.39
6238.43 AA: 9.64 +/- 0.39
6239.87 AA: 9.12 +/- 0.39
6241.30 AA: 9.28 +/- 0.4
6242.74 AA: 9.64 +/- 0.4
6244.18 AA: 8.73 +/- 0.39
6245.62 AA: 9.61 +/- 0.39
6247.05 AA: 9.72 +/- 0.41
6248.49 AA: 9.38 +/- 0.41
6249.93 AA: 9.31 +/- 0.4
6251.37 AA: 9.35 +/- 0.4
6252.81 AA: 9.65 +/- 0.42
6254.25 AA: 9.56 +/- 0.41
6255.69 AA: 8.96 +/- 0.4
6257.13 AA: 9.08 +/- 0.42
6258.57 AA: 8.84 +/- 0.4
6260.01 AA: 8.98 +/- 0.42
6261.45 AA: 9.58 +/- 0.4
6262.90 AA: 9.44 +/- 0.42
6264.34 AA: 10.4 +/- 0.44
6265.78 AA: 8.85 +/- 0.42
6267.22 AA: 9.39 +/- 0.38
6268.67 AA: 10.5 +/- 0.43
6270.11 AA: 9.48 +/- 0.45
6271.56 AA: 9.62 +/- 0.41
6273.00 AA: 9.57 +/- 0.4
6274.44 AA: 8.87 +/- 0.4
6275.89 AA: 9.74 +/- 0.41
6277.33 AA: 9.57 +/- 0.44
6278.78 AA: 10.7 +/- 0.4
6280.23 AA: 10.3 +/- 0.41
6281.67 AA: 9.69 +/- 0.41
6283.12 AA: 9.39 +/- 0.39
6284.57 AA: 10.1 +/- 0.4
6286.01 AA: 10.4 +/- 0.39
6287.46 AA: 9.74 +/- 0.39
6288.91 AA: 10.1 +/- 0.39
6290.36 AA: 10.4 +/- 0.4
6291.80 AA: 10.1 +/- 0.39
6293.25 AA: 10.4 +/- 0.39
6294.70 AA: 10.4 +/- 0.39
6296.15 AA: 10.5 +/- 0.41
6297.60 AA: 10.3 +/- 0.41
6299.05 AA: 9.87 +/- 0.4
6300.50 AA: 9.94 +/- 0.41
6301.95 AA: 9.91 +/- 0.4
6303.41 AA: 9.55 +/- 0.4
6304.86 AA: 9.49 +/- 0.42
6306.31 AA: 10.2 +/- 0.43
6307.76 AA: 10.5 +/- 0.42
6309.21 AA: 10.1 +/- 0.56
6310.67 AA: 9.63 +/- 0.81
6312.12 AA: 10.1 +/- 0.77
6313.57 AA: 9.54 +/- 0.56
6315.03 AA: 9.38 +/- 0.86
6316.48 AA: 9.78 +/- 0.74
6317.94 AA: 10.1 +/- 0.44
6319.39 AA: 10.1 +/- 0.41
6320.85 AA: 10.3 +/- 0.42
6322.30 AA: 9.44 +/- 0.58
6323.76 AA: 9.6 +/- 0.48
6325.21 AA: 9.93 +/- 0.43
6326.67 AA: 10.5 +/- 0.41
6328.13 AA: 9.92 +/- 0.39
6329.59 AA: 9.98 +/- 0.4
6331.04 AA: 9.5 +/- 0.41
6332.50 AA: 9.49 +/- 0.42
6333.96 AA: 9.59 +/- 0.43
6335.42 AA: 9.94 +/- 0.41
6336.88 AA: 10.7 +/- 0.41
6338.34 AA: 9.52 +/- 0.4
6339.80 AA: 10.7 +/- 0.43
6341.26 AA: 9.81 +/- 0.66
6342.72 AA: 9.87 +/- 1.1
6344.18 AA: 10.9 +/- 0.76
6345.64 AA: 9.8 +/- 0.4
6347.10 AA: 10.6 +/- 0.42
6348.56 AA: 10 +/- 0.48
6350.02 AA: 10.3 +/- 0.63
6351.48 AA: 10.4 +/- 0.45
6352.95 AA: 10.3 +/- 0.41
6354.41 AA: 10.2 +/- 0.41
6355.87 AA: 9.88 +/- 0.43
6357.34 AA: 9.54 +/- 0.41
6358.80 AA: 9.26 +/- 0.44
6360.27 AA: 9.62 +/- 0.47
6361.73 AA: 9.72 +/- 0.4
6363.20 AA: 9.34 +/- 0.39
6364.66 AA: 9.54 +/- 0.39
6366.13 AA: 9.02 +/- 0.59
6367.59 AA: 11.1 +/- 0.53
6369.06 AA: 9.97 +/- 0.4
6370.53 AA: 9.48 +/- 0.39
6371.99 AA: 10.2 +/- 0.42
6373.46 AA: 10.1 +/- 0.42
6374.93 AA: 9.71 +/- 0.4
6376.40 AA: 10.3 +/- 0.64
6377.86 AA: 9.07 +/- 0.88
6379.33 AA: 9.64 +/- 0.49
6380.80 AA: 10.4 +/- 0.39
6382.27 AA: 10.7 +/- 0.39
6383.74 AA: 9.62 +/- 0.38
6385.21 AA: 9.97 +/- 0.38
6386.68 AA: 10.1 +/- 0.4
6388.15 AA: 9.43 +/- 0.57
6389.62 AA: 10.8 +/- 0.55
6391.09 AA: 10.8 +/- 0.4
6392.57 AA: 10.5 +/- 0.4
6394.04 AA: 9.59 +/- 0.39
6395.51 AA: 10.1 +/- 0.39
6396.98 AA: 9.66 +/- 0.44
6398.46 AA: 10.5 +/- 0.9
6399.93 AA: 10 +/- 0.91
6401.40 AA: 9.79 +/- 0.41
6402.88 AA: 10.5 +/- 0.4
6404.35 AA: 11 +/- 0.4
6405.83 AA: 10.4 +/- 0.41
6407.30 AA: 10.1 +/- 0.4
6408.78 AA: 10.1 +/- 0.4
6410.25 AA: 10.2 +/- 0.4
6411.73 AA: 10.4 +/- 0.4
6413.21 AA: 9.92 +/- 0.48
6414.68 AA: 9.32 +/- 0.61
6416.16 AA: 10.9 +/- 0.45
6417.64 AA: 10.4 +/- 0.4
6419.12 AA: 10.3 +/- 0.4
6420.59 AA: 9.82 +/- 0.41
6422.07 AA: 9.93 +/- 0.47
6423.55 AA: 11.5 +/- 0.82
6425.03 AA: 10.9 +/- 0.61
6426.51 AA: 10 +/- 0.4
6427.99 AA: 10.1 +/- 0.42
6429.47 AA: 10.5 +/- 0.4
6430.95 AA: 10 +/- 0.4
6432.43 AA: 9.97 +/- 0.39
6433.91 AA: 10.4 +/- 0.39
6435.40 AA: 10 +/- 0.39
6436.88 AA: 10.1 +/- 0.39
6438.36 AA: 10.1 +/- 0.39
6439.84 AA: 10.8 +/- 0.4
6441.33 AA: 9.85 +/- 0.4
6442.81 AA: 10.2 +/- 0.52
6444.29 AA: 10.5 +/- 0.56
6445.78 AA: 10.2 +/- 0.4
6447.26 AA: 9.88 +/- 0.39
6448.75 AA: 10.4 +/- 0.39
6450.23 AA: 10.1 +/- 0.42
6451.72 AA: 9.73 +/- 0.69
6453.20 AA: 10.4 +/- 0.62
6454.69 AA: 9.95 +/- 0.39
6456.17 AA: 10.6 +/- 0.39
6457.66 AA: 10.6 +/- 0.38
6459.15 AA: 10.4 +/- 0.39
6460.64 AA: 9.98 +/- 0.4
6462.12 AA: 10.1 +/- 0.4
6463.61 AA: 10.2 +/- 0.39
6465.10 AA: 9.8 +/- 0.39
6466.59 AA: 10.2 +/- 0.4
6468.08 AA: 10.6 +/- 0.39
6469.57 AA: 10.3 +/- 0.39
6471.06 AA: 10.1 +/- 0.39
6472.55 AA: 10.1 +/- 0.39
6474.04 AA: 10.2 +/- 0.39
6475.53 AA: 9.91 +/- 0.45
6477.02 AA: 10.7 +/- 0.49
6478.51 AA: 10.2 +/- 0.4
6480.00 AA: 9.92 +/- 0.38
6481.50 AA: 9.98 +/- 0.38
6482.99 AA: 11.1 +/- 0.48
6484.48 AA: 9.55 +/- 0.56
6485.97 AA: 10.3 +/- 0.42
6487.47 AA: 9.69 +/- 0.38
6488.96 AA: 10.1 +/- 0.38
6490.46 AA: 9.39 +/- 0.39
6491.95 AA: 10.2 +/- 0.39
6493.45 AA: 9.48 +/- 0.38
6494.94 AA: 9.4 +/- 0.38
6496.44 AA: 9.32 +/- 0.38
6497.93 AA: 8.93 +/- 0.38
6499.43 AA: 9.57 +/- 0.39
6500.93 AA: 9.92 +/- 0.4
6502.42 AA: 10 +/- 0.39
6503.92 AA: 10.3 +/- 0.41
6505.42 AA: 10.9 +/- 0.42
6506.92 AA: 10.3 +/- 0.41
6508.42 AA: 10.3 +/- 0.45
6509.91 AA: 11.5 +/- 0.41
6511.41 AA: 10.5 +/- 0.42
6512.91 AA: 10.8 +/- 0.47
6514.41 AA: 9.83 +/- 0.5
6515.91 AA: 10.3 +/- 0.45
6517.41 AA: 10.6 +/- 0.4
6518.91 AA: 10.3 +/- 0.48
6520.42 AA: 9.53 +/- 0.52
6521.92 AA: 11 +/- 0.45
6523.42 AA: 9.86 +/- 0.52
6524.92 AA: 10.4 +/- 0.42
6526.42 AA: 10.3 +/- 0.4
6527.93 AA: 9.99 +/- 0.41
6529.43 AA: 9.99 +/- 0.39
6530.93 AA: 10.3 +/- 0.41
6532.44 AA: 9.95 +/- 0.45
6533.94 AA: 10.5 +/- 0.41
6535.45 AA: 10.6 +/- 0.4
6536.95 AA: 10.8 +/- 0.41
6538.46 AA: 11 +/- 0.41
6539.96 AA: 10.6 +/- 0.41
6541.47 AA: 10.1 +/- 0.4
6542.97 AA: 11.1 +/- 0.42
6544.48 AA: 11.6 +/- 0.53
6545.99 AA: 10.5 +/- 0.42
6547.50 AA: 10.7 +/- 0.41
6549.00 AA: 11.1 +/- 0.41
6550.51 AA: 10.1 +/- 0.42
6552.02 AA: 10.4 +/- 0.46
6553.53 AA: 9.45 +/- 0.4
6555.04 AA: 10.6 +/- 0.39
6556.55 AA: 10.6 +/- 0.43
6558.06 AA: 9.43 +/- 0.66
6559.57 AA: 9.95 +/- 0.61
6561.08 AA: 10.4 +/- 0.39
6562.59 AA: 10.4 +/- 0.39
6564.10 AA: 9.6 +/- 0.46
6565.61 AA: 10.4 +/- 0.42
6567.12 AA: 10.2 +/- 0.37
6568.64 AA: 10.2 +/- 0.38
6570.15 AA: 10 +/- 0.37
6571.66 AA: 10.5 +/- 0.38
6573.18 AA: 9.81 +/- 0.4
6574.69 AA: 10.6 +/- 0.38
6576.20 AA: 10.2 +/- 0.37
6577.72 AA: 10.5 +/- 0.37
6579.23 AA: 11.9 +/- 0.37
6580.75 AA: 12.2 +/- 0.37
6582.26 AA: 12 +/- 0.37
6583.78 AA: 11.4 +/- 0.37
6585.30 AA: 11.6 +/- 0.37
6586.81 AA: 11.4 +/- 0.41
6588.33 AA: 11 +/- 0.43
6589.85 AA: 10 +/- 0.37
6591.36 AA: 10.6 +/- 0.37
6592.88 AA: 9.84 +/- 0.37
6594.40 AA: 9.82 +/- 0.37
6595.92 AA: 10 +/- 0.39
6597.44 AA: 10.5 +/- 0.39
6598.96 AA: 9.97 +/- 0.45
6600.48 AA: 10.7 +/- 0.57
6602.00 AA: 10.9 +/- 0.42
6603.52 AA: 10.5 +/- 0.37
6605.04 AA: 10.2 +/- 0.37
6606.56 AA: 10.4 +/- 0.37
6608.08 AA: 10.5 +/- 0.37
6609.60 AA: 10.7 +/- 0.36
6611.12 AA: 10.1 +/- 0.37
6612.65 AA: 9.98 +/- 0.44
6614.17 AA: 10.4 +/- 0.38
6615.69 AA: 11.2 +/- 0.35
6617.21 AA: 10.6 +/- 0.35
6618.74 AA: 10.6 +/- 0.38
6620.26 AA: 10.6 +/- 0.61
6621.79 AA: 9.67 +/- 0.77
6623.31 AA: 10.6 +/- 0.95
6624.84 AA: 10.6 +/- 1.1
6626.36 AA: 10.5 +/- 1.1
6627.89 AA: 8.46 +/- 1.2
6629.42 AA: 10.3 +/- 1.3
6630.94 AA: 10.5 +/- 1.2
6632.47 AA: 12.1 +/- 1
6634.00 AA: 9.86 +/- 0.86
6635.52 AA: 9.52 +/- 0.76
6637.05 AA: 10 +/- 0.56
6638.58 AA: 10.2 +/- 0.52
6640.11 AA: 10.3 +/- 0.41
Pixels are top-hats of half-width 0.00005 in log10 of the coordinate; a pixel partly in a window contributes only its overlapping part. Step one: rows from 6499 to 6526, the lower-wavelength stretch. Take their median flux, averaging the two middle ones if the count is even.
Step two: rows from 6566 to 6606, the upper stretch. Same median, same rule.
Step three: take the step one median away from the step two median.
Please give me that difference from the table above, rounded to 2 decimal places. 0.20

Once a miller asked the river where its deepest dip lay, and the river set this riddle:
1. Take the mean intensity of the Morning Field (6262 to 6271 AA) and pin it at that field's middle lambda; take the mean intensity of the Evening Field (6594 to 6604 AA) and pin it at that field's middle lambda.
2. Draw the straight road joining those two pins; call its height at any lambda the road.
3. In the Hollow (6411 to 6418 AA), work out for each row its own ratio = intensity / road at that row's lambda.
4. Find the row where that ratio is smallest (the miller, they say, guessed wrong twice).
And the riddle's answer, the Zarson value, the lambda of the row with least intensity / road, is 6414.68 AA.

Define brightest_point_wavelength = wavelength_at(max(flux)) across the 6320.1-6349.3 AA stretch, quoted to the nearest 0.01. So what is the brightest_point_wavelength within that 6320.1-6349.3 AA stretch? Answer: 6344.18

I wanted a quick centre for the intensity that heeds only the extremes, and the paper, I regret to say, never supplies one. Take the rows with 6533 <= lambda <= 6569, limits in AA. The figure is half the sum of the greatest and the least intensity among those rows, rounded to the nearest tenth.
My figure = 10.5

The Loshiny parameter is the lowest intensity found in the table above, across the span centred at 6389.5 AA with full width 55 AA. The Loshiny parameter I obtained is 9.02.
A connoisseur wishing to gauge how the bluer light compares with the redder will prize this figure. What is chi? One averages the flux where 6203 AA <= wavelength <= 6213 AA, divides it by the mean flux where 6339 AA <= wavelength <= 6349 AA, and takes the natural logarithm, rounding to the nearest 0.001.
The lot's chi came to -0.025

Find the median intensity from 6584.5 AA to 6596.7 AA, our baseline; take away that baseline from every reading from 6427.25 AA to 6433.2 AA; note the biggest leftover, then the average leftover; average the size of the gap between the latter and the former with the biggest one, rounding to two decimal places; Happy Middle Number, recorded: 0.28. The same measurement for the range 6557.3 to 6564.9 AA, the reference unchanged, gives 0.27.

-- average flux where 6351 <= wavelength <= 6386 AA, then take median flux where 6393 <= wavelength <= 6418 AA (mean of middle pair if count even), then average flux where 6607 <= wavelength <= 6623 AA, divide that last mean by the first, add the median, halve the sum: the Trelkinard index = 5.58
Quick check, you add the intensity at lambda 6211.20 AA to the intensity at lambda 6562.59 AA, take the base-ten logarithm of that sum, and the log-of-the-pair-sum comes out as 1.31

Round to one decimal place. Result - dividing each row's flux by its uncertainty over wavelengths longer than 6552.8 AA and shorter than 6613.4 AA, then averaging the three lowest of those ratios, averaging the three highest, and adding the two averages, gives 49.0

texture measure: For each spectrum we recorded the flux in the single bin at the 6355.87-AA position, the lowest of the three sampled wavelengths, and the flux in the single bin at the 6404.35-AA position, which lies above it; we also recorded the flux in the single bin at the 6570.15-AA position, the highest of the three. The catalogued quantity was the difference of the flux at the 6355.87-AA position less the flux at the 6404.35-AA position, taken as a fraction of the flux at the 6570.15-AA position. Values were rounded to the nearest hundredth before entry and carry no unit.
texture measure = -0.11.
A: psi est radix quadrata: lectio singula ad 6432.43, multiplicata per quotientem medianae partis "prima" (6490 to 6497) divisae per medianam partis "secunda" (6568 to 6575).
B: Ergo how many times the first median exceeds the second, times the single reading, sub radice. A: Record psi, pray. 3.03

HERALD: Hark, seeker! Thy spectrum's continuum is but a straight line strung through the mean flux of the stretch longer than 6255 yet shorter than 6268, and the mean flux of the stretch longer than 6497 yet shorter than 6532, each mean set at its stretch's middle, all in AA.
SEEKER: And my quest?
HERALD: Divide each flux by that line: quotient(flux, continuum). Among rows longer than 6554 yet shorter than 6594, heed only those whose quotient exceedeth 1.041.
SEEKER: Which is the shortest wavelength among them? 6579.23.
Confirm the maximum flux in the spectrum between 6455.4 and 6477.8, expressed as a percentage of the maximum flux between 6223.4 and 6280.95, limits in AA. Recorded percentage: 100.0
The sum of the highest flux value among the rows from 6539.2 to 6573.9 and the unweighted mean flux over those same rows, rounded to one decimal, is 21.9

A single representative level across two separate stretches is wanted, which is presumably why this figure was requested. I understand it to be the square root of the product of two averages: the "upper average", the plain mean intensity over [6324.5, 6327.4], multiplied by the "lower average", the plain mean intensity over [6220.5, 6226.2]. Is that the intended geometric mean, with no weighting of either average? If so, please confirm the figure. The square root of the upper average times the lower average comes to 9.8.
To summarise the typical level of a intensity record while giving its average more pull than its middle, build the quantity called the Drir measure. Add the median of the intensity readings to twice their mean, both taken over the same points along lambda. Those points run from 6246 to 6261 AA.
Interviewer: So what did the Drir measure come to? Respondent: 27.9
